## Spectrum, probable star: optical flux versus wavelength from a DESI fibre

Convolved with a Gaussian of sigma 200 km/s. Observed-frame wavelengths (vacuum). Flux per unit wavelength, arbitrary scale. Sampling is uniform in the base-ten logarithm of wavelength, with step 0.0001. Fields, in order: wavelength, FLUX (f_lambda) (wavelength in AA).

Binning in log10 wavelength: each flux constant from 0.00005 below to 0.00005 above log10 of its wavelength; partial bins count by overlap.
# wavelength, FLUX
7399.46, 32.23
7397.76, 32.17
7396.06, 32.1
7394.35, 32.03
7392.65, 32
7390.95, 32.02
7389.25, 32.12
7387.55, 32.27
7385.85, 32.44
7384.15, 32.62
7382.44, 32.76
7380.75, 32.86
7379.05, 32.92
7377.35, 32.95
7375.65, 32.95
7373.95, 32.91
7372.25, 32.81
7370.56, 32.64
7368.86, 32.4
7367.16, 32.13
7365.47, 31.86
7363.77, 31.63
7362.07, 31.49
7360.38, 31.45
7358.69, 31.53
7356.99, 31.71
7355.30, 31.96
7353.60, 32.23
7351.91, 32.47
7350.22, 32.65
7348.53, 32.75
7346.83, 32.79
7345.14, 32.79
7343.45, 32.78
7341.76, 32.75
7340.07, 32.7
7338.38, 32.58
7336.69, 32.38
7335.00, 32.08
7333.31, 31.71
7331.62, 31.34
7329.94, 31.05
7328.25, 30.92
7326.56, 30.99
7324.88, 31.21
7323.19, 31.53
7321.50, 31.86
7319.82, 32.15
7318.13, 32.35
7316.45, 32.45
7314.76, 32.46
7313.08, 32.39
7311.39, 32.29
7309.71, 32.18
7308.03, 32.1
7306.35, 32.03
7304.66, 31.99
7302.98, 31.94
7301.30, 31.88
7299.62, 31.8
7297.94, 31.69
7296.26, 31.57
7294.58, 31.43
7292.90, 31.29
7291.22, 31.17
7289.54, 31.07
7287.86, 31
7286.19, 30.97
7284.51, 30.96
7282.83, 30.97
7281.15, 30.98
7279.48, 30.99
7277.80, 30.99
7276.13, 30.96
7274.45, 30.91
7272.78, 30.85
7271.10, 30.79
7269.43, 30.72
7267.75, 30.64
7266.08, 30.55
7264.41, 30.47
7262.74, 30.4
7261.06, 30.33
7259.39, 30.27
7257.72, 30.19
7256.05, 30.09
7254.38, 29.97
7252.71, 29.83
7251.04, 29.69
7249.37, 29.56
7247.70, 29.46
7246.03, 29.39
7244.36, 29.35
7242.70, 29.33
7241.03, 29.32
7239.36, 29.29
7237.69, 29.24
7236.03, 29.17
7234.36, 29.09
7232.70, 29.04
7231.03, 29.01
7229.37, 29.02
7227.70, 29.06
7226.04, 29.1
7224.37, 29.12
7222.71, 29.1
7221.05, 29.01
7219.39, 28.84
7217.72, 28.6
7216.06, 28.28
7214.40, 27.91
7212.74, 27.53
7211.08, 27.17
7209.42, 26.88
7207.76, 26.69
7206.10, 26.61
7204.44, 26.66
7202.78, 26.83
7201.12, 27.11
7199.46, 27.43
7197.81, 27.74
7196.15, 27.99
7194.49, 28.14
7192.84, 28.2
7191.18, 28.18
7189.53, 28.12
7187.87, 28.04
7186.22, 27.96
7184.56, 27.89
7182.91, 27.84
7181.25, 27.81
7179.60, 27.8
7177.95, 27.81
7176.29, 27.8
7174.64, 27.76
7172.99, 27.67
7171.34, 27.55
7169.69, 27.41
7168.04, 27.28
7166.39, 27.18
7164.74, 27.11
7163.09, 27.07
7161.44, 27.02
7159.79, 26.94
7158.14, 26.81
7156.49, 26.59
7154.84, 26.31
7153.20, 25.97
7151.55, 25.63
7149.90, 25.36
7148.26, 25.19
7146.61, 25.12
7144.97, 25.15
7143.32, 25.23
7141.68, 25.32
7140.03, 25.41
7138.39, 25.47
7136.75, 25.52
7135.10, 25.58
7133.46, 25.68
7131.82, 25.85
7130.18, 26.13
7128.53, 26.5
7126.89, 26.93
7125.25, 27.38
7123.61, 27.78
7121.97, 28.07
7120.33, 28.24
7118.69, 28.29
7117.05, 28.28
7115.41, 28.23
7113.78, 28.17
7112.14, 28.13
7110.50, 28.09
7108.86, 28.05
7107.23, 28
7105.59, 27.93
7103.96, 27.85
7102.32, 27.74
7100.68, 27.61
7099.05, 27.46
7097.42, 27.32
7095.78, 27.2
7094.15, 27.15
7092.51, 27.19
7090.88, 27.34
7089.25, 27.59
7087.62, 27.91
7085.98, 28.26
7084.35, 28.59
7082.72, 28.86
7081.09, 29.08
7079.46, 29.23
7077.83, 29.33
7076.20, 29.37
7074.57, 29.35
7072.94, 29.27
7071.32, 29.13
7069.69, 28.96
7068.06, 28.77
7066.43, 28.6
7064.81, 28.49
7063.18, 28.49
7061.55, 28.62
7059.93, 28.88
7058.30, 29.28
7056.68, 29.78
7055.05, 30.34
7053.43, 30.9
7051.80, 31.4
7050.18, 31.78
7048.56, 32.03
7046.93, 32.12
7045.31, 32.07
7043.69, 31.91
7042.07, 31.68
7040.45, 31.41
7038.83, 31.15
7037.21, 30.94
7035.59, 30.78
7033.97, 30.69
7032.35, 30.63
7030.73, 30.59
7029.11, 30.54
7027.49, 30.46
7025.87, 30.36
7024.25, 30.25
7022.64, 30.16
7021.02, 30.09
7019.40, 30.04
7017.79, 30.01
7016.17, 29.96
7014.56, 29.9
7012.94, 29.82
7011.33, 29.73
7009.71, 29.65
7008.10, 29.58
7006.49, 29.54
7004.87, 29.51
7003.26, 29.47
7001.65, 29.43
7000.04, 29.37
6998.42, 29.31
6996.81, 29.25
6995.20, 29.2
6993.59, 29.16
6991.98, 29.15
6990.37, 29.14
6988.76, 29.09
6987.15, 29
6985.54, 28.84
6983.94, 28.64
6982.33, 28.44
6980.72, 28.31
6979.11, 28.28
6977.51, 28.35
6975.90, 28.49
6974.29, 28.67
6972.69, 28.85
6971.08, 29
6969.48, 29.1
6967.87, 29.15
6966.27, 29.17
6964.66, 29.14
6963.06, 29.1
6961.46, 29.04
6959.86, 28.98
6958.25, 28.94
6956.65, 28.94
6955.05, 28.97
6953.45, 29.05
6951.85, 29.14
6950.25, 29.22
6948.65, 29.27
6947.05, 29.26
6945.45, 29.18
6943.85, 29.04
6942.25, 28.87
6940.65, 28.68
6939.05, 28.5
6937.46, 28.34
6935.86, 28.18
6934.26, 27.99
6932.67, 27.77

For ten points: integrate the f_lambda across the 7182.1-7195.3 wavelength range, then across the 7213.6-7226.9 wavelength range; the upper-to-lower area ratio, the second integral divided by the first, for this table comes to 1.03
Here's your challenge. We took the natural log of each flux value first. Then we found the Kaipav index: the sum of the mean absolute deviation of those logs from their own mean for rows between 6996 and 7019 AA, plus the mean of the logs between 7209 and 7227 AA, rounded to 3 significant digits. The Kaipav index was 3.35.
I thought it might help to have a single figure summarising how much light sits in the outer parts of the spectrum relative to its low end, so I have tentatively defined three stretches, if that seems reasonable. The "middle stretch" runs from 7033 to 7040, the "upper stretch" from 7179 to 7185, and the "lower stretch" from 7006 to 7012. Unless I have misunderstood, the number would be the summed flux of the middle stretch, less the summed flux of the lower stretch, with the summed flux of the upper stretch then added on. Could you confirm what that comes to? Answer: 116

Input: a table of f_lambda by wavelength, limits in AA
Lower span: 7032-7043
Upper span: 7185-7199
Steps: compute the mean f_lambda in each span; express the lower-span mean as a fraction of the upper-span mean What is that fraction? 1.11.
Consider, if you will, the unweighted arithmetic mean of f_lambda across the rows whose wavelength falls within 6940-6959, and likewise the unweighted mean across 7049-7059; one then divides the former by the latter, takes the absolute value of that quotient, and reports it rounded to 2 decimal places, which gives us 0.95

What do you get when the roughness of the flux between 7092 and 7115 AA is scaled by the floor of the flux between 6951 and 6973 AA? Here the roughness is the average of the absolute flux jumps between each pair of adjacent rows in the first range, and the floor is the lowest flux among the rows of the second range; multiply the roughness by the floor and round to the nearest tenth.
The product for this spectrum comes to 2.4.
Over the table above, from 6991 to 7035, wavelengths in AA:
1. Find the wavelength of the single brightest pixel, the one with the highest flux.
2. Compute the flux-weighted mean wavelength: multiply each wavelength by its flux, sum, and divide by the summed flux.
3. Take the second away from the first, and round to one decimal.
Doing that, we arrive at 20.8 AA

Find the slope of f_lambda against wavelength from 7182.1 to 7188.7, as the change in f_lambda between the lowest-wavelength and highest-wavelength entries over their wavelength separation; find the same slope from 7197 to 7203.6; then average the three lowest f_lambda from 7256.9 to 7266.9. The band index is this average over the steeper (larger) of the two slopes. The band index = 751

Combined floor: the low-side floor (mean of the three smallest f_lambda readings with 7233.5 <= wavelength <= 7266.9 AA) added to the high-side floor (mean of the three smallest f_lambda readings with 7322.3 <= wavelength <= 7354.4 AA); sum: 60.2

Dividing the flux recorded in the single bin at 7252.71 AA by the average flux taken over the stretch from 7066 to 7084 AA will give 1.03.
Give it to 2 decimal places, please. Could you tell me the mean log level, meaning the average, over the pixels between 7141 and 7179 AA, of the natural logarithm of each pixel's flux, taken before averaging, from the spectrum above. 3.28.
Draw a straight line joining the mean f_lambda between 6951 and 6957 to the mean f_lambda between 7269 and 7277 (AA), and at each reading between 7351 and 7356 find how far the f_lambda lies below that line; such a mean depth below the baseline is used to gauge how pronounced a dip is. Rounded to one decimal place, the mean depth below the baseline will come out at -0.9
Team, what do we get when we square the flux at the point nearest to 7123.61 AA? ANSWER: 772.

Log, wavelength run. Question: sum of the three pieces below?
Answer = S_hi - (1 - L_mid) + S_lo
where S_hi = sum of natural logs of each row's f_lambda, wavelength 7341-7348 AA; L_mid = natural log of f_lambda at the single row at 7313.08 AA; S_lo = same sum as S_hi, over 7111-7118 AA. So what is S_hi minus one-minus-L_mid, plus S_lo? 29.8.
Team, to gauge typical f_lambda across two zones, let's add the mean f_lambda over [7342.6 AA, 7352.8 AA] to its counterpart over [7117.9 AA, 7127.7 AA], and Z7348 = 60.5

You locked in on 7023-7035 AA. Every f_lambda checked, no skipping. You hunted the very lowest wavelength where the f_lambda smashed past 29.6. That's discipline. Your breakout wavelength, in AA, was 7024.25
